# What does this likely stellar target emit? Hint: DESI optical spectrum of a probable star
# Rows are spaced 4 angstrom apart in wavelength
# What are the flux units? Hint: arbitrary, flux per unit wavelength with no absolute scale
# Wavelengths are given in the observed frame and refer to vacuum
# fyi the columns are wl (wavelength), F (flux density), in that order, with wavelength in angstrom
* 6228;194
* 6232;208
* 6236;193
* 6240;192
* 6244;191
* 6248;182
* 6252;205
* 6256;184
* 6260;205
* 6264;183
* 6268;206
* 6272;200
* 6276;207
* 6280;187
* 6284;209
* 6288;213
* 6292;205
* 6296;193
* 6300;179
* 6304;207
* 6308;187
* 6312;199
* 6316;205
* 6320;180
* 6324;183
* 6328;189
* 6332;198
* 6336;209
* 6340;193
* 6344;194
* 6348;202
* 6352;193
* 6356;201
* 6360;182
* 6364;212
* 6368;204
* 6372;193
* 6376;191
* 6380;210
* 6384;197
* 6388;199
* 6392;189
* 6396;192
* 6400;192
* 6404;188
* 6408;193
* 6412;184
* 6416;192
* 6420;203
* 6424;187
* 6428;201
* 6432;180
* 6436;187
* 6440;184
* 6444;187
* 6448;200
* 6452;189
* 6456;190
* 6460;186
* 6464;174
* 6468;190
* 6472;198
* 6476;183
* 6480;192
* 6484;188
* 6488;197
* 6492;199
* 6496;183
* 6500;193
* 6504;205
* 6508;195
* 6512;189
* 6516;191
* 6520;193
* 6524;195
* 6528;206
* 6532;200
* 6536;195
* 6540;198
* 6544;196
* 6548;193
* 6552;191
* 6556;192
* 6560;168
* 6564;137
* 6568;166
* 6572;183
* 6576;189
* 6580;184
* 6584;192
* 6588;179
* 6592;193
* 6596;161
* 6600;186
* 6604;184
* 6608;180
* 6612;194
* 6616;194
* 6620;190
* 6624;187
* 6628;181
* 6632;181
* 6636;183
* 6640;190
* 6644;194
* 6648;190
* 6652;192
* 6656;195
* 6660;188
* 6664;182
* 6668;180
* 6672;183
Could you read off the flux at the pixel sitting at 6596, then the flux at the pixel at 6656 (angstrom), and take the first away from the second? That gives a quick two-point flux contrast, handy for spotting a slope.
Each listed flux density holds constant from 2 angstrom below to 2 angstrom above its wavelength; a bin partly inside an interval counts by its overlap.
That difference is 34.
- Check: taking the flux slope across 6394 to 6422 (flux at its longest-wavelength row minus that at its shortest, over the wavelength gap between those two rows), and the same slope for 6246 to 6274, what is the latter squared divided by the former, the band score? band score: 1.23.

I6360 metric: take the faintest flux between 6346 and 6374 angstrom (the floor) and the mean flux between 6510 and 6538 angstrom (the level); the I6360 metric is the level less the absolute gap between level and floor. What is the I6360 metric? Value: 182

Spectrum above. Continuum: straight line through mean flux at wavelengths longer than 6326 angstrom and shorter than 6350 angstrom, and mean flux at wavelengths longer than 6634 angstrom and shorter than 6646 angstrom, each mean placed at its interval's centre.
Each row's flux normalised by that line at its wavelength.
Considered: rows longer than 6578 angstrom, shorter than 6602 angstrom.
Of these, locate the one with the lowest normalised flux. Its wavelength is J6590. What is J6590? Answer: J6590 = 6596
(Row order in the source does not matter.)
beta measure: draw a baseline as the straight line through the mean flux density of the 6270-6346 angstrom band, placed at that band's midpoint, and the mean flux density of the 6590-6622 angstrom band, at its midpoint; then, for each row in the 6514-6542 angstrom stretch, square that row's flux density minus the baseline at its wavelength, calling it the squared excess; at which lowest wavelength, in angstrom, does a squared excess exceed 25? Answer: 6524 angstrom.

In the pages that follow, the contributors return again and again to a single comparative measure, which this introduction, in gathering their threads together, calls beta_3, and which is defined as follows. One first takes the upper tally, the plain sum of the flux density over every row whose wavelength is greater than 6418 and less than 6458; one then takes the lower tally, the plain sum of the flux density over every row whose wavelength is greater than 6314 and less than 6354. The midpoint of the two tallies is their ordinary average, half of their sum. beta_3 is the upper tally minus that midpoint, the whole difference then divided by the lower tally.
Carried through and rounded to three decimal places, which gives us -0.010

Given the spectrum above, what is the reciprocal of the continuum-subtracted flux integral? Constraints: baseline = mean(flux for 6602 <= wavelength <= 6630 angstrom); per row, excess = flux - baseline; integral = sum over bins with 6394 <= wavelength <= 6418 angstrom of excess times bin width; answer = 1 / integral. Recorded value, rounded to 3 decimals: 0.014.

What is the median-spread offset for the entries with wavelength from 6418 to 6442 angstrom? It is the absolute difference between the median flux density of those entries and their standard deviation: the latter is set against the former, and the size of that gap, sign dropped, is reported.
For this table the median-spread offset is 178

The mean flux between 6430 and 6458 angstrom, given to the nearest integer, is 188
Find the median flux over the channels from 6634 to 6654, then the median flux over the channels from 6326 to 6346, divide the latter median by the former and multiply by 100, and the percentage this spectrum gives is 102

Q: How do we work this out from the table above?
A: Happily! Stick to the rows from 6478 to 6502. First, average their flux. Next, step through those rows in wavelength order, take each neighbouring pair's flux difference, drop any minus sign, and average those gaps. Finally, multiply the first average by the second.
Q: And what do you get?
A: 1574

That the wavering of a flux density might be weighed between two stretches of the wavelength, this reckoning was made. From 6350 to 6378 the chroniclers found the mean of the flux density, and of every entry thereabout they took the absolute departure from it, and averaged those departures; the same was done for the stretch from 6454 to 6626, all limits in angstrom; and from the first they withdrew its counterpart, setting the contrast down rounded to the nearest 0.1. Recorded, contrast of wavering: -0.4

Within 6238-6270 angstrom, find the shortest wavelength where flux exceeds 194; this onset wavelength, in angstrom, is 6252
